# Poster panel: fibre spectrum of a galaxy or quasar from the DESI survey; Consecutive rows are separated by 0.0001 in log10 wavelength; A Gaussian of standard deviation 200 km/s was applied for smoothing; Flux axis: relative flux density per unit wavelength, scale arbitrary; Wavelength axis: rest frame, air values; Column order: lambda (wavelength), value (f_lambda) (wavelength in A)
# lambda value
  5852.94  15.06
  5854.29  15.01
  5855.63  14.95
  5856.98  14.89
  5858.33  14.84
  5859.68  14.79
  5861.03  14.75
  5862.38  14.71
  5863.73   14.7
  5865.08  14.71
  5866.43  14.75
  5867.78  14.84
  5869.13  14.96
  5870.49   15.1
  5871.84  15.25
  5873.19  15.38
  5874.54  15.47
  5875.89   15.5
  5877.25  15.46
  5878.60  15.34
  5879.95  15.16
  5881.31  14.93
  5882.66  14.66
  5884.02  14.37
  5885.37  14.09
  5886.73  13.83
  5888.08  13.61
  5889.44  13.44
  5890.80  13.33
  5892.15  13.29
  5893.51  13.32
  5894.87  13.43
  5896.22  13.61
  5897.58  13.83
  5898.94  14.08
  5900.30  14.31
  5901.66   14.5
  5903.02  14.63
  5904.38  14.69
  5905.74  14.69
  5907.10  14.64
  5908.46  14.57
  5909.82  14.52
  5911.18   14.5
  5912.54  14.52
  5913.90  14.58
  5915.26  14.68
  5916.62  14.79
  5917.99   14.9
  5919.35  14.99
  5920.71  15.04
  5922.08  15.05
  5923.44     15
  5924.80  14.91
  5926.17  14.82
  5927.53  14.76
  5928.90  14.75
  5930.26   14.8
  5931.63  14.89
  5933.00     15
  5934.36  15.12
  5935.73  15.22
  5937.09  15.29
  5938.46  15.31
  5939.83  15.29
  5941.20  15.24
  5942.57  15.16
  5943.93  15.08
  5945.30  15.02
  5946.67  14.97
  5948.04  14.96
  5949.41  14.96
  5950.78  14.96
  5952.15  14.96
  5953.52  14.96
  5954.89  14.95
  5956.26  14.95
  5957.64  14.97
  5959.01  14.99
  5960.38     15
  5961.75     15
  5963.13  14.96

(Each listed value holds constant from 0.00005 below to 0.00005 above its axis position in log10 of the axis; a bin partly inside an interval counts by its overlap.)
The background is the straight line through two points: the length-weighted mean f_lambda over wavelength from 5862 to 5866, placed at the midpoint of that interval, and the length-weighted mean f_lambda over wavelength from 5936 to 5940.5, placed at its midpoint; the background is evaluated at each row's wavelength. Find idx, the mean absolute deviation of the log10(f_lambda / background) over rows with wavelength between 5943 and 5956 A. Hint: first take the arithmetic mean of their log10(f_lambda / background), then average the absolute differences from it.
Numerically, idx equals 0.001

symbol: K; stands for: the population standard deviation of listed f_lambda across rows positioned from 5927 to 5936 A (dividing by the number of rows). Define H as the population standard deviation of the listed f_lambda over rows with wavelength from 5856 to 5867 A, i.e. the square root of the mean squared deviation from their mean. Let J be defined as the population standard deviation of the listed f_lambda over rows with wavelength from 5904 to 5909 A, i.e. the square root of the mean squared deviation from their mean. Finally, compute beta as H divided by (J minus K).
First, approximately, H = 0.06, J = 0.05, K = 0.17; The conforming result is -0.5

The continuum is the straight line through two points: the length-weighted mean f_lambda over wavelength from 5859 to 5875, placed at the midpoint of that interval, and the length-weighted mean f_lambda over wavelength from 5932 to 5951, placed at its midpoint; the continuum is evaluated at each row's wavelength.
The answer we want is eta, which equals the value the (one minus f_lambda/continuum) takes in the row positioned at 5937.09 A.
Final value -0.01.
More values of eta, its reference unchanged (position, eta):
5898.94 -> 0.06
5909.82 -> 0.03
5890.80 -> 0.11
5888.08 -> 0.09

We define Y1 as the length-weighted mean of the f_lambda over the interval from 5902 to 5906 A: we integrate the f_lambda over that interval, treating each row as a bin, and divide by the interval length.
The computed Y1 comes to 14.6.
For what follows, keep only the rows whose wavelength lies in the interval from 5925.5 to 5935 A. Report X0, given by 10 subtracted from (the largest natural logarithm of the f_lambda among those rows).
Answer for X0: -7.284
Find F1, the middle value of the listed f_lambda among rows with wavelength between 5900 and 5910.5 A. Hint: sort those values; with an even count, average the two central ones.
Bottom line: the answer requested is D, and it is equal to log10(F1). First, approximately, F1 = 14.6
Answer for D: 1.164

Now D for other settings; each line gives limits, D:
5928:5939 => 1.178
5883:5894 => 1.131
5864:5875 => 1.177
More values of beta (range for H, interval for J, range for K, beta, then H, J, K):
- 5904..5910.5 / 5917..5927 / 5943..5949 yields 2.2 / 0.07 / 0.08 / 0.05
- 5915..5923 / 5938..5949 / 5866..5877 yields -1.0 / 0.14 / 0.13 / 0.27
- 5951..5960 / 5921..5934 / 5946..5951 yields 0.1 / 0.01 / 0.11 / 0.00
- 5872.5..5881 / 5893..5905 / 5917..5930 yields 0.3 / 0.11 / 0.49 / 0.11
